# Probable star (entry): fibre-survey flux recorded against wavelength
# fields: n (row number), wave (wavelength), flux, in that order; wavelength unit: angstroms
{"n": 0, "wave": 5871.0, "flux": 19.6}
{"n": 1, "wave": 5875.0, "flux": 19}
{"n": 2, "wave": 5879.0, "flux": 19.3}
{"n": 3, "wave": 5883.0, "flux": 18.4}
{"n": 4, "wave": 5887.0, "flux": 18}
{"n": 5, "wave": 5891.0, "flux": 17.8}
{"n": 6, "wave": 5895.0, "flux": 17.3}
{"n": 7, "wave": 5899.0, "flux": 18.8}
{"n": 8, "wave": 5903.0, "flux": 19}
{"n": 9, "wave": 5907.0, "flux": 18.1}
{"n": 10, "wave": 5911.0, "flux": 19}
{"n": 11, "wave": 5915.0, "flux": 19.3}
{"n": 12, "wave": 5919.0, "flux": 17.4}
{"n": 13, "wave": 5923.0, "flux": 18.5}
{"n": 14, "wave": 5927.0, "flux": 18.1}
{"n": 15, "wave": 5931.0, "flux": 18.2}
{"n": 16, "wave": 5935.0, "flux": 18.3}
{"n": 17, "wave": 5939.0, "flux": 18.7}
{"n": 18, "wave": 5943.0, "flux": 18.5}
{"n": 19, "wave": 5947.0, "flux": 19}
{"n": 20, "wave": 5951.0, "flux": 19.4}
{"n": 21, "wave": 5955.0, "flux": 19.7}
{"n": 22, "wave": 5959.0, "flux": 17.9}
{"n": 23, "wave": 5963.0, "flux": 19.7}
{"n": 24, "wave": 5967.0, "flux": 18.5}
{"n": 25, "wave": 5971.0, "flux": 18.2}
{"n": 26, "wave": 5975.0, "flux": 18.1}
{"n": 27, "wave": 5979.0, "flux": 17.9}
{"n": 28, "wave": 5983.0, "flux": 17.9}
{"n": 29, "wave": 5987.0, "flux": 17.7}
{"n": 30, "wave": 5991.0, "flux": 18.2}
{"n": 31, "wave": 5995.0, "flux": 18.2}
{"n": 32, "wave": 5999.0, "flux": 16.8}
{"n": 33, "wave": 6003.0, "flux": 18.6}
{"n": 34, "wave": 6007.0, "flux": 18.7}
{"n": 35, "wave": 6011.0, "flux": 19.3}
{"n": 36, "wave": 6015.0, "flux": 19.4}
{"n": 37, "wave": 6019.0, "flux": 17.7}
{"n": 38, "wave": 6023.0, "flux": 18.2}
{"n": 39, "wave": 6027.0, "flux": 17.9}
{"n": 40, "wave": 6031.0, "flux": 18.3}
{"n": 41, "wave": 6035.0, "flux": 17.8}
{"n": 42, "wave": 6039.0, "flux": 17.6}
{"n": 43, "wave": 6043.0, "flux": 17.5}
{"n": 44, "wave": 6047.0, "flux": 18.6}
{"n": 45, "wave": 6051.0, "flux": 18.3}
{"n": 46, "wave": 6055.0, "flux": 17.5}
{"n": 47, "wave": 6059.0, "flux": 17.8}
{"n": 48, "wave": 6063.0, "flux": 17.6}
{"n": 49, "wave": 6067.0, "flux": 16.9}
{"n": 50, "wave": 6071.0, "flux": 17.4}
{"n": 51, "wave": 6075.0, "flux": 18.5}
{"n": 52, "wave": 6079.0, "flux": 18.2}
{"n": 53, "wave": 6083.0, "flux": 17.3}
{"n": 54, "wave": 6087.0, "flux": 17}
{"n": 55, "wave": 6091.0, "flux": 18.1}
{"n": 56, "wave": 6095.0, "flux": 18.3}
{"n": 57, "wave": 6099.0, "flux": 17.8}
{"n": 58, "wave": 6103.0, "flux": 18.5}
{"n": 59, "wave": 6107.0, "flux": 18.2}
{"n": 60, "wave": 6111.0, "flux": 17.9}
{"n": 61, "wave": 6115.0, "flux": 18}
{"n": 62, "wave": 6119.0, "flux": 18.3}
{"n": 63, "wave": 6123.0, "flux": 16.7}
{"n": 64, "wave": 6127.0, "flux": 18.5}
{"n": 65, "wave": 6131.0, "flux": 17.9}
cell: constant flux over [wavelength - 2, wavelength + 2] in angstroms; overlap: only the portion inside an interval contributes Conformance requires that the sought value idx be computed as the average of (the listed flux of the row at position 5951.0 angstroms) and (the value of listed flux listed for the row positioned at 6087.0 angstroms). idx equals 18.20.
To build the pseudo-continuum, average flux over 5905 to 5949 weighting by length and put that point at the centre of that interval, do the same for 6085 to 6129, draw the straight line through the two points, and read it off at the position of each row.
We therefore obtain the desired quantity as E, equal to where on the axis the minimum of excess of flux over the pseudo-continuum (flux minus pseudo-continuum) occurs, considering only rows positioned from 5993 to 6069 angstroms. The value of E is 5999.0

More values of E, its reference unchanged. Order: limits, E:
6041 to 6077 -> 6067.0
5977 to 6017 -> 5999.0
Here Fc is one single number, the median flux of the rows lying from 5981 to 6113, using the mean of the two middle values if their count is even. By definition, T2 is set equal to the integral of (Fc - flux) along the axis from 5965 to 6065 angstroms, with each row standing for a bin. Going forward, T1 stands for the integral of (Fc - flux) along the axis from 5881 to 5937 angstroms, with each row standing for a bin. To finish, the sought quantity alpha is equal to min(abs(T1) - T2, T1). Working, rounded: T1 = -22.4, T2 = -19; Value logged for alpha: -22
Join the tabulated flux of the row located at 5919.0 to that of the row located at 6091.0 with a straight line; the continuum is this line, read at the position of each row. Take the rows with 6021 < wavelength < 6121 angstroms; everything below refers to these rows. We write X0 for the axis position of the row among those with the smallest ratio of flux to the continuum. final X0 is 6067.0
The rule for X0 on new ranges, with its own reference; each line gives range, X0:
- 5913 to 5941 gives 5919.0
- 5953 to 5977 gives 5959.0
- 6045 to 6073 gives 6067.0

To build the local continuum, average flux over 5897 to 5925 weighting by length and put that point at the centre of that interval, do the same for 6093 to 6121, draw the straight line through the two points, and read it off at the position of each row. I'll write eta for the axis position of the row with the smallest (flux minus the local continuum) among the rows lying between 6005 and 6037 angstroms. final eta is 6019.0 angstroms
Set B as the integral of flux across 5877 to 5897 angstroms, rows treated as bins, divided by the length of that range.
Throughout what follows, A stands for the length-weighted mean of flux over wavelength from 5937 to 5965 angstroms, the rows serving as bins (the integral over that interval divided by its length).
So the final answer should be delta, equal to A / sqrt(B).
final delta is 4.46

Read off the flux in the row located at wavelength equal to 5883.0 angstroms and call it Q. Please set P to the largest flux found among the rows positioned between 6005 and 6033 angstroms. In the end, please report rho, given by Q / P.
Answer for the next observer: 0.948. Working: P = 19.4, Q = 18.4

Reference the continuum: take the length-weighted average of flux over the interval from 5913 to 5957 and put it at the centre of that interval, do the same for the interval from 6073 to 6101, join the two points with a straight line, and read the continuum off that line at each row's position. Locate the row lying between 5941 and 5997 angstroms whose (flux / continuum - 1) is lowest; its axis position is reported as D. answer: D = 5987.0 angstroms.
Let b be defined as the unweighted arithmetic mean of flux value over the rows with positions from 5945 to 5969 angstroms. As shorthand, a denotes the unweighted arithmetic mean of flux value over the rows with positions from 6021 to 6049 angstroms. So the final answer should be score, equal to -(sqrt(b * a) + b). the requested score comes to -37.5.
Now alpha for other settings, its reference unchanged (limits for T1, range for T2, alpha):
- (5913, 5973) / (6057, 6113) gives -44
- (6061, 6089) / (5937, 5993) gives 10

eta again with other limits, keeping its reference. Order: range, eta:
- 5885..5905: 5895.0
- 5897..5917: 5907.0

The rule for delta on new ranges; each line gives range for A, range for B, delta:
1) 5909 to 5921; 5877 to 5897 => 4.36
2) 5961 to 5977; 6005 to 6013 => 4.27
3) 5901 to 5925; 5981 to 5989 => 4.40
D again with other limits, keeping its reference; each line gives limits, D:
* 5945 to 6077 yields 5999.0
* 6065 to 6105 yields 6067.0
